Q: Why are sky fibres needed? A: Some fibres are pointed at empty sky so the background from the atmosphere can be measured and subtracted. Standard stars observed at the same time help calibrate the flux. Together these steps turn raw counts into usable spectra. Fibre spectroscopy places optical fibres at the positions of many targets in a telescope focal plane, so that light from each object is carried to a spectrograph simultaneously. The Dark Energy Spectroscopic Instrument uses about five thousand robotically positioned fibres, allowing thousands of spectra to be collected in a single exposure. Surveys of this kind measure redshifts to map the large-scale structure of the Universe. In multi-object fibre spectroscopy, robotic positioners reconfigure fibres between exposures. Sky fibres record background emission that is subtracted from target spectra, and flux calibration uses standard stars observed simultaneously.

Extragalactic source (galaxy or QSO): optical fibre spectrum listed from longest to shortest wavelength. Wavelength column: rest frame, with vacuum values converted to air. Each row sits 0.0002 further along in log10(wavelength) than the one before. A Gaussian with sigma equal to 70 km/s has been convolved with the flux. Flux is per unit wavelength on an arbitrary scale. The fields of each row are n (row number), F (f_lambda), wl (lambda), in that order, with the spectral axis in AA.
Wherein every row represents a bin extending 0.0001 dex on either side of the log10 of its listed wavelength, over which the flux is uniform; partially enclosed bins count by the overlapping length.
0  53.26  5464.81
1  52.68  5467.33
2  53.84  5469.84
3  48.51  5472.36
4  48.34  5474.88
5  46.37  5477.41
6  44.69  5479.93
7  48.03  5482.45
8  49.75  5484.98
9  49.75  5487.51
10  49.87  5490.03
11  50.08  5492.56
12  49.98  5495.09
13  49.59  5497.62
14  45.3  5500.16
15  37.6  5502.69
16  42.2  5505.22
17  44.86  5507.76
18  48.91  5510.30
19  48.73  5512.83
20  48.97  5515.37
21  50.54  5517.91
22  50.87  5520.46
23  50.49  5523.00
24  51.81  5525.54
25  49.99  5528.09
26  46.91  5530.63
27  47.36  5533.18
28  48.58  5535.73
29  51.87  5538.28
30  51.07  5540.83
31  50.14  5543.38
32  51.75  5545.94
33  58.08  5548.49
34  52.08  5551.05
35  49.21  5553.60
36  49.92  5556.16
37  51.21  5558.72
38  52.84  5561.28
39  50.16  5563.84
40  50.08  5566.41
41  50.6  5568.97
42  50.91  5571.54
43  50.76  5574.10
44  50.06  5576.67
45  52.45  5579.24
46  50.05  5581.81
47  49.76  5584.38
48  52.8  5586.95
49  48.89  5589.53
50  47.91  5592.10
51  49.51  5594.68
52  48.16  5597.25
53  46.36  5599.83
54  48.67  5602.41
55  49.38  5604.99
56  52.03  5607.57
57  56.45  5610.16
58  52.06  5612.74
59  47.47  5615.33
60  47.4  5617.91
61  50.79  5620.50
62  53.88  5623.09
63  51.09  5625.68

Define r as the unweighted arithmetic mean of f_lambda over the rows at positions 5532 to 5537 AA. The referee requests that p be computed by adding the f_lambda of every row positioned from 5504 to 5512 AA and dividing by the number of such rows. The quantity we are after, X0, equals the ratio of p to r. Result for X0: 0.94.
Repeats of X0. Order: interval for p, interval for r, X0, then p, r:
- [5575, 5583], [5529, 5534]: 1.08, 51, 47.1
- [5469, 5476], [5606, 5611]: 0.93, 50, 54.2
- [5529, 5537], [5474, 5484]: 1.02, 48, 46.9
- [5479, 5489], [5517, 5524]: 0.95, 48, 50.6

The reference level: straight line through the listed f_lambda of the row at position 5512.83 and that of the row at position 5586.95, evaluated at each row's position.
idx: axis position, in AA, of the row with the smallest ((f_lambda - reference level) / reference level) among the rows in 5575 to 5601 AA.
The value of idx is 5599.83 AA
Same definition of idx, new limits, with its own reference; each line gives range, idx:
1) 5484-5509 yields 5502.69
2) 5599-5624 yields 5599.83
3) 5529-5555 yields 5530.63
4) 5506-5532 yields 5507.76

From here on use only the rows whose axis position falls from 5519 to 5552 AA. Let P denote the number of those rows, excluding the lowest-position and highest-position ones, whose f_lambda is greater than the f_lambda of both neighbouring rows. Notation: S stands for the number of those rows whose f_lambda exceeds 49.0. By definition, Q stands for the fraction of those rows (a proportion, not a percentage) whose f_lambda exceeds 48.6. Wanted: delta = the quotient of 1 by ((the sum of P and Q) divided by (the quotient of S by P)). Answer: 0.9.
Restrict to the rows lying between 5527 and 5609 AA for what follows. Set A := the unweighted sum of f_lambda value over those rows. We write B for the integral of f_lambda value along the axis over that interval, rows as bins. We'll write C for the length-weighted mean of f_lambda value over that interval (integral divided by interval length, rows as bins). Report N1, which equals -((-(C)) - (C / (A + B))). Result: 50.3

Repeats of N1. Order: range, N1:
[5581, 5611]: 49.9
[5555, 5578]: 50.8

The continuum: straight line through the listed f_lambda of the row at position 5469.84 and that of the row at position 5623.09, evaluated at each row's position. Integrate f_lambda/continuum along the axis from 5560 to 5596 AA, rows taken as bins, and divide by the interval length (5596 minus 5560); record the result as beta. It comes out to 0.937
